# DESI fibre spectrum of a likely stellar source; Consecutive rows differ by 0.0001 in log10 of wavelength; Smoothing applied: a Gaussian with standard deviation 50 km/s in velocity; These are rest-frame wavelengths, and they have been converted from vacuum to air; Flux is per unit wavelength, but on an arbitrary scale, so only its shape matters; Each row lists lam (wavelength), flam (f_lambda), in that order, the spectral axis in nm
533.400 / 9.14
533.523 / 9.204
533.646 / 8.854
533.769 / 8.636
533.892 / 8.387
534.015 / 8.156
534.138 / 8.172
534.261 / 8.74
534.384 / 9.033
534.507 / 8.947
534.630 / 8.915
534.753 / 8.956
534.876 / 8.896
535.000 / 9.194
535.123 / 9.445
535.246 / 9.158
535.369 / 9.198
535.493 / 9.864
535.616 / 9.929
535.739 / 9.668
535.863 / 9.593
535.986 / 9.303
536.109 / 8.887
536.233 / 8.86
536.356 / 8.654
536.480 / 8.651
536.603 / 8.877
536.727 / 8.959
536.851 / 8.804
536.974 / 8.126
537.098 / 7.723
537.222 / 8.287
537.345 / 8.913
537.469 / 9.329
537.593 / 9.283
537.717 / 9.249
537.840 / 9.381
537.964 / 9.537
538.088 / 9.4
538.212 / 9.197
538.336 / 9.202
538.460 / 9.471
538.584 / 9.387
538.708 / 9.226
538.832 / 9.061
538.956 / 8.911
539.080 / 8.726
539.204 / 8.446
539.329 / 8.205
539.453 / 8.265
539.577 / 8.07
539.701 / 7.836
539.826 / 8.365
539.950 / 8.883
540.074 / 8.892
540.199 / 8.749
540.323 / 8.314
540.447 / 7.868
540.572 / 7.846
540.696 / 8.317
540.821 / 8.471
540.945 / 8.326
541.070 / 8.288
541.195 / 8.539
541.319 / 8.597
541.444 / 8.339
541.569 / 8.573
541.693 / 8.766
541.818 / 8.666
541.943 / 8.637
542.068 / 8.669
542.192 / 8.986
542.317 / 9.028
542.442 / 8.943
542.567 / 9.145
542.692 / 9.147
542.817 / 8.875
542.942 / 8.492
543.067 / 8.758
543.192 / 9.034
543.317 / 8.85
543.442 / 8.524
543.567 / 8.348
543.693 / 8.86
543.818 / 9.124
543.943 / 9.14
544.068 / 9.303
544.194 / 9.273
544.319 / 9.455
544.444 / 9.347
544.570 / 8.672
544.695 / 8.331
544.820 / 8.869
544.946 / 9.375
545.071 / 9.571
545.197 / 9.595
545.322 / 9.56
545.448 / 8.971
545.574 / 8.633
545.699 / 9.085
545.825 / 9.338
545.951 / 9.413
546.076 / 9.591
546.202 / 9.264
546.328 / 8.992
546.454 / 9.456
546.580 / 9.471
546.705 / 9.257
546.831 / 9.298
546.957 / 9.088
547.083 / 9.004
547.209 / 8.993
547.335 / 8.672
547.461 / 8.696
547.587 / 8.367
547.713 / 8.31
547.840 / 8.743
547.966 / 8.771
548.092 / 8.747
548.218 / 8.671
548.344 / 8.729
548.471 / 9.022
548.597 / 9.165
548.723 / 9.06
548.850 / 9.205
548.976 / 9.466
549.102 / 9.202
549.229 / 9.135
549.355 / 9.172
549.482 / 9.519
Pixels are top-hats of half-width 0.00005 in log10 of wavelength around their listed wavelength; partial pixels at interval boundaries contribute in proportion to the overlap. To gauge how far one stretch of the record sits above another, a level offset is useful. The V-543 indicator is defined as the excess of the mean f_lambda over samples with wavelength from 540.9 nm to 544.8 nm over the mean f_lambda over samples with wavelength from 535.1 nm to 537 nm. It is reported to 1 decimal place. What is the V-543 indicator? -0.3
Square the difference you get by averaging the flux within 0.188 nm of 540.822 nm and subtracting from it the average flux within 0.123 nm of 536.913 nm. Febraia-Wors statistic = 0.01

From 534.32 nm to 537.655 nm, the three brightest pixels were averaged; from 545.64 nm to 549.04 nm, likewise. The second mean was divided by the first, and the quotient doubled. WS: 1.94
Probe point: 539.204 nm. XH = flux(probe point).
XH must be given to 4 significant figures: 8.446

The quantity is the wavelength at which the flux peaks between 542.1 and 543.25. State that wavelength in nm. 542.692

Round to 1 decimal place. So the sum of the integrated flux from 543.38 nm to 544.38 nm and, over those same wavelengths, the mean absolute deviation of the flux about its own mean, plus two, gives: 11.3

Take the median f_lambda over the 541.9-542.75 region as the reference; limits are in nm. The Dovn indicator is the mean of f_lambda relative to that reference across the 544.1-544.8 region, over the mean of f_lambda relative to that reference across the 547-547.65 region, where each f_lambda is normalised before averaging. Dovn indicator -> 1.03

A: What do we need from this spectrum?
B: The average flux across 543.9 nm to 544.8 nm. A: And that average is 9.1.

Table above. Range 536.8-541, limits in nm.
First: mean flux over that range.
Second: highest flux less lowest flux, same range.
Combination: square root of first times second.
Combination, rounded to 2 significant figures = 4.0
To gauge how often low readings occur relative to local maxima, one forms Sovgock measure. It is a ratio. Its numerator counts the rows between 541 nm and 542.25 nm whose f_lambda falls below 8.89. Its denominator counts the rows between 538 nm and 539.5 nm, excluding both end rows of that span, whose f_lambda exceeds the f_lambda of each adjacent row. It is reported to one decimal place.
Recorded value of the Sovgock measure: 9.0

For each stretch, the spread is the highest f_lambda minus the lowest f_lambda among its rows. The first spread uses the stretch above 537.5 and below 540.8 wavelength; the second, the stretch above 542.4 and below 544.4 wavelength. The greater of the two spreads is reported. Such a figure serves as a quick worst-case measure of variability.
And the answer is 1.70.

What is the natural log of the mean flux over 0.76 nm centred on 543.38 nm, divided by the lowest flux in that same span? 0.045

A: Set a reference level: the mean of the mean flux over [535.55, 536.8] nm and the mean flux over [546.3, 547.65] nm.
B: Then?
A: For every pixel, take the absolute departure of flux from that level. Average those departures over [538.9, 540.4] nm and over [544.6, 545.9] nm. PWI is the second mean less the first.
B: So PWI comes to -0.26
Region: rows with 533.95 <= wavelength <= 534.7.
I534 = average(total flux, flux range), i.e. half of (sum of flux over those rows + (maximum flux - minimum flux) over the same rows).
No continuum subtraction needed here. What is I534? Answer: 26.4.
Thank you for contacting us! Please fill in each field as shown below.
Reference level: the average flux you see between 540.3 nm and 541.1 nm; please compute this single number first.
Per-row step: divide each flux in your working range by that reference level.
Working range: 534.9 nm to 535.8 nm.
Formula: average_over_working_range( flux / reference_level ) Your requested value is 1.16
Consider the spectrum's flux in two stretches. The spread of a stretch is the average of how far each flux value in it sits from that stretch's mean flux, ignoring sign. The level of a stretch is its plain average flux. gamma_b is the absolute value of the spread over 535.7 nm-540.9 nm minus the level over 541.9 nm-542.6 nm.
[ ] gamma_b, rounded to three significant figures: 8.46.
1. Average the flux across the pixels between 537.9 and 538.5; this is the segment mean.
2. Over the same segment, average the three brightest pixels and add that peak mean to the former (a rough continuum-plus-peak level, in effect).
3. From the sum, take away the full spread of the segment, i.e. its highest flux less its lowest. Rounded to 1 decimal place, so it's 18.5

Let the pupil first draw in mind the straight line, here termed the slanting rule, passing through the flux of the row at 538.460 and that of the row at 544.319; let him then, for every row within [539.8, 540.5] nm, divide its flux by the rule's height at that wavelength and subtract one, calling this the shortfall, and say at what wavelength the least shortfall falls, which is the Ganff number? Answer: 540.447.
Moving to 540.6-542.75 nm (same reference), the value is 541.070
